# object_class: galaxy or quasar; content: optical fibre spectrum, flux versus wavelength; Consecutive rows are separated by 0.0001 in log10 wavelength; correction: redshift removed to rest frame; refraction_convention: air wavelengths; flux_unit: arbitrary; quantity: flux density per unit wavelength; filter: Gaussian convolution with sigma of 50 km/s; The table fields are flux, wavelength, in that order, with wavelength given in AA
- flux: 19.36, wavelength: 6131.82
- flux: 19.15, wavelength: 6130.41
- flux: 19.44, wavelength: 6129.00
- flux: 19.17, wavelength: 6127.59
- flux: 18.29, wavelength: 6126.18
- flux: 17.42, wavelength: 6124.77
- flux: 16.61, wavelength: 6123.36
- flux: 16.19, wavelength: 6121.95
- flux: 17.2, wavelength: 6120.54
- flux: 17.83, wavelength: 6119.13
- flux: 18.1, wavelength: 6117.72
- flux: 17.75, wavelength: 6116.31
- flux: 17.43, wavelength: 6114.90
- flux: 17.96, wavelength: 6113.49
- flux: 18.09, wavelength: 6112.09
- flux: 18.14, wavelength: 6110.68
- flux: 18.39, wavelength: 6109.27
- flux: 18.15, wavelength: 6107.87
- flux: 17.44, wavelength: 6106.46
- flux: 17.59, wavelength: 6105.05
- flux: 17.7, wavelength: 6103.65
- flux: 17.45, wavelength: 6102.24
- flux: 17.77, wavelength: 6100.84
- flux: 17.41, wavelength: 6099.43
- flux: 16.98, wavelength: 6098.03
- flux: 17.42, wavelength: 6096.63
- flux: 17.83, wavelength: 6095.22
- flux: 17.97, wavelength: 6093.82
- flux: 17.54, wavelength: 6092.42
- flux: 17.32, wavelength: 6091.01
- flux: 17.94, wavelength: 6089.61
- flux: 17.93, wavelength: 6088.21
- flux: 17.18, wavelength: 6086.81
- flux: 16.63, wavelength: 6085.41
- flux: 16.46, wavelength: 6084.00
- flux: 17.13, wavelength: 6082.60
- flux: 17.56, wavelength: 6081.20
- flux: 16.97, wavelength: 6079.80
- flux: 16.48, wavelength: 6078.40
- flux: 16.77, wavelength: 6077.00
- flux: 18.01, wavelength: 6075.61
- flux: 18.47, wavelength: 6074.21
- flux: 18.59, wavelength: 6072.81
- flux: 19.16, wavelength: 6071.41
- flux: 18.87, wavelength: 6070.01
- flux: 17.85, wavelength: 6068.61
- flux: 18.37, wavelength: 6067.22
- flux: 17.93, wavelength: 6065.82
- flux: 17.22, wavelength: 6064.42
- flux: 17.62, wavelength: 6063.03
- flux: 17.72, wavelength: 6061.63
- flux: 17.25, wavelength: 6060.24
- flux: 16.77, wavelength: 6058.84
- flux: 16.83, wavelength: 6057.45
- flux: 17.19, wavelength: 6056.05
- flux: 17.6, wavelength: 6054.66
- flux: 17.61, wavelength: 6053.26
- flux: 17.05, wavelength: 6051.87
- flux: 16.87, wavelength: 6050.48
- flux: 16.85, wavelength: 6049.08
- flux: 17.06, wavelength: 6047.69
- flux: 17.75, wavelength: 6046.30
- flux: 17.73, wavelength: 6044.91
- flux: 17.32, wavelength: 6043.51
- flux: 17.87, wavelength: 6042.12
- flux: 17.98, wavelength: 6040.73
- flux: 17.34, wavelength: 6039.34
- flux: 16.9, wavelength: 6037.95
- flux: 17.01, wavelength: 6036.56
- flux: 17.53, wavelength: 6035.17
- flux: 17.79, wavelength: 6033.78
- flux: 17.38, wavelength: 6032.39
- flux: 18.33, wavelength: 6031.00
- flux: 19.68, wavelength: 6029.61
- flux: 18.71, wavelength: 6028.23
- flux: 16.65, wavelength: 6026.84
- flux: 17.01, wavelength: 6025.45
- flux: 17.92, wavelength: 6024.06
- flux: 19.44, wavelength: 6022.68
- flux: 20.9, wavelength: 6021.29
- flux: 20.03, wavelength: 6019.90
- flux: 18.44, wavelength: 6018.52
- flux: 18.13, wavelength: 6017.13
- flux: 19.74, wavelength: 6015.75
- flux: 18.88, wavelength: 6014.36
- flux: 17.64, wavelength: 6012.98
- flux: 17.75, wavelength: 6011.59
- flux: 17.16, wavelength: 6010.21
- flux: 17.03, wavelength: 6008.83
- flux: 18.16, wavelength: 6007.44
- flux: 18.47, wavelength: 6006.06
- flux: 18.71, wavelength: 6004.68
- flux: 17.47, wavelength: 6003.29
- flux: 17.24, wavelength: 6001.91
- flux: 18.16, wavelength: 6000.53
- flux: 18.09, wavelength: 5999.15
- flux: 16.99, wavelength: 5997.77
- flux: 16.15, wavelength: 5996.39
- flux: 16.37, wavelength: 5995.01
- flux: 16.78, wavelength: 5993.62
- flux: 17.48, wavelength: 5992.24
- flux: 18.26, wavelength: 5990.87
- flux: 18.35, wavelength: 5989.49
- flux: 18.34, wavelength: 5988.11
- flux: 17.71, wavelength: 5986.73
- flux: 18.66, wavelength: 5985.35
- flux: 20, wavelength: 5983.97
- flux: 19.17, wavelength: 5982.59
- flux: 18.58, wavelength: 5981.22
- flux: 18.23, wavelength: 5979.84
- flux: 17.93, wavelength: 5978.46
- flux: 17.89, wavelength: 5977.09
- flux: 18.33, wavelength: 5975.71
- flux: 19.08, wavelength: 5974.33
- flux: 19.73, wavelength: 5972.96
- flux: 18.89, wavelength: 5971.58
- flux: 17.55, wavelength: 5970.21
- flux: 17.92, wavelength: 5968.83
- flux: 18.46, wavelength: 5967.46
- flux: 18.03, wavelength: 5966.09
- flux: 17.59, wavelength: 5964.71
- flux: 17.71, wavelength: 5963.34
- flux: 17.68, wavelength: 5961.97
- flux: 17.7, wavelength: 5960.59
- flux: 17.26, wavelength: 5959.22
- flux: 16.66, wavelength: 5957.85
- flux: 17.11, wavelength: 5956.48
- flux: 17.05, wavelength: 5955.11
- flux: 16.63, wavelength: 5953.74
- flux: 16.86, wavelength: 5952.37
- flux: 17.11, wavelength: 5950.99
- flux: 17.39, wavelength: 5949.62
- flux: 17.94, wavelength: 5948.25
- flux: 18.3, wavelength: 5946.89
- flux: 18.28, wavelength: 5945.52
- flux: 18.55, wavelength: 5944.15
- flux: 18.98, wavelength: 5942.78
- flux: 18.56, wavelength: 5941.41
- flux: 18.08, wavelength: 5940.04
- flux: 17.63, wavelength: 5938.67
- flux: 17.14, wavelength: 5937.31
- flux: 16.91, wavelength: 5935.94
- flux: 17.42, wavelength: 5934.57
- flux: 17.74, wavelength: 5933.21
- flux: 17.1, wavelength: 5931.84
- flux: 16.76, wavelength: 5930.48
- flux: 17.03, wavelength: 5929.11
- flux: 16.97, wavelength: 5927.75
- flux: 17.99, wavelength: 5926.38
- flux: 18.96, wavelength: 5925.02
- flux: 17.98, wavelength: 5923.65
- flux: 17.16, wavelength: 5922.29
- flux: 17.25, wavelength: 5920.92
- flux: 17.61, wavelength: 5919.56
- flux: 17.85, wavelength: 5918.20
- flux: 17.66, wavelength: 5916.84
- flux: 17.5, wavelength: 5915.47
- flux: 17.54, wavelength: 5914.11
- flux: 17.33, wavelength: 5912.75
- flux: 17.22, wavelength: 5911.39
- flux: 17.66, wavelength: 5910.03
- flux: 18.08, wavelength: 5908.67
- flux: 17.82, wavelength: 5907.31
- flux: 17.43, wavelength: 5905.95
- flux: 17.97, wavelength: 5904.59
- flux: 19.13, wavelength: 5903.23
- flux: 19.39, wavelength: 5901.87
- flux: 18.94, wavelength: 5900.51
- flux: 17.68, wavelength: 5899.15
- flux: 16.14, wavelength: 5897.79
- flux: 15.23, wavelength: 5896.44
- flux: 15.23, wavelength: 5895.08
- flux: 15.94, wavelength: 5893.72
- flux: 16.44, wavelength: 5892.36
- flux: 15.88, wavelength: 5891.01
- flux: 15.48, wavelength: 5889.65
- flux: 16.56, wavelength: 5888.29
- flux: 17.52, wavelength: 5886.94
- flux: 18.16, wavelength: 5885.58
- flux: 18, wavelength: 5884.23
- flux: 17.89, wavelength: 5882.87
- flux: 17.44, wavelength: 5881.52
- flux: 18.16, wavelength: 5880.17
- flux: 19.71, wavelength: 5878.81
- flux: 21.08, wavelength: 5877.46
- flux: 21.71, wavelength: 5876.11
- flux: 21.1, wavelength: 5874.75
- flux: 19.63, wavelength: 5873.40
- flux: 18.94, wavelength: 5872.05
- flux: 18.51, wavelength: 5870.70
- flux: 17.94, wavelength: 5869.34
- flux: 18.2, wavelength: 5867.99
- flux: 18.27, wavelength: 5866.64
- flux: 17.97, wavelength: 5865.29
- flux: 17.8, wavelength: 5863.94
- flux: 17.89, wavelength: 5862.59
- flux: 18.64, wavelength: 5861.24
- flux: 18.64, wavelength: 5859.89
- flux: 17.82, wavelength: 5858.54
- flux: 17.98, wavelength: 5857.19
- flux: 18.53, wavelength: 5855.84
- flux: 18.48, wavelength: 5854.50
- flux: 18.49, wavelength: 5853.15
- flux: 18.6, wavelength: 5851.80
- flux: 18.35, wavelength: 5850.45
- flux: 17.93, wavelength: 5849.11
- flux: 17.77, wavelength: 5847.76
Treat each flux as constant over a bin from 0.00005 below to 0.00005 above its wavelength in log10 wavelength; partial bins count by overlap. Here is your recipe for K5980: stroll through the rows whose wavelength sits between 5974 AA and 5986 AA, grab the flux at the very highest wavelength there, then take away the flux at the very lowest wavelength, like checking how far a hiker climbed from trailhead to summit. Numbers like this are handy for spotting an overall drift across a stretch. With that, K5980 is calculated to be -0.4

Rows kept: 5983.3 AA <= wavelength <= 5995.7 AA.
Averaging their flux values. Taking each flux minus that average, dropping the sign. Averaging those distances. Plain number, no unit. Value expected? 0.8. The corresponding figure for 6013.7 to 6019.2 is 0.5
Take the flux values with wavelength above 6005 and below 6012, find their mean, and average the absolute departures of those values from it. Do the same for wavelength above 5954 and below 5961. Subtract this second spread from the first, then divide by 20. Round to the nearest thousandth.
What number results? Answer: 0.012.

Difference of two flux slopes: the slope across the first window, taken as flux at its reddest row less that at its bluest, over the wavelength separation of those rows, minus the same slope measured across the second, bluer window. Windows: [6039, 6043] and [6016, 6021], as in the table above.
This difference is -0.50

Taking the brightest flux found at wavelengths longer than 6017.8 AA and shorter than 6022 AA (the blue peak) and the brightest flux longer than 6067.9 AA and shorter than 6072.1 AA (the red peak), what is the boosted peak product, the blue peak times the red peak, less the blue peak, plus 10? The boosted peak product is 390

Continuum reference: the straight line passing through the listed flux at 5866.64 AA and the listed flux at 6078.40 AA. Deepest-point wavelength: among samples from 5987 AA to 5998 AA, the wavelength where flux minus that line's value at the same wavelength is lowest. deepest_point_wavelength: 5996.39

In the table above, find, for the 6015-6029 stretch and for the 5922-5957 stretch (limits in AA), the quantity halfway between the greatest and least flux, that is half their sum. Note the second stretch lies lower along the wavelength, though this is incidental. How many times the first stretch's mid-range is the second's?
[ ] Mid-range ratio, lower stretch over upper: 0.948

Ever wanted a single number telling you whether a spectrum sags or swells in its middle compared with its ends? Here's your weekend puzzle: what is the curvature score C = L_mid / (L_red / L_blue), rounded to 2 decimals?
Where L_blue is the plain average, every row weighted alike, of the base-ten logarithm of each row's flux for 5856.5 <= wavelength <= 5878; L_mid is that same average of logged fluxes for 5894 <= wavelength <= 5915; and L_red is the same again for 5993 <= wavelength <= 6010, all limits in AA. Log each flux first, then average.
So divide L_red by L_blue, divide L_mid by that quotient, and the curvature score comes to 1.28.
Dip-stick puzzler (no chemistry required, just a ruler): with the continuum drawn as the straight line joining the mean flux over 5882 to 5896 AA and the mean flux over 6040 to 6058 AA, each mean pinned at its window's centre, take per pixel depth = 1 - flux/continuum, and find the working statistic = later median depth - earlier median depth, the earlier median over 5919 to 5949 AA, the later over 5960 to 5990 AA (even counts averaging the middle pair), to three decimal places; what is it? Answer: -0.021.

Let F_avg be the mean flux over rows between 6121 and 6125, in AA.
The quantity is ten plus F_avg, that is 26.7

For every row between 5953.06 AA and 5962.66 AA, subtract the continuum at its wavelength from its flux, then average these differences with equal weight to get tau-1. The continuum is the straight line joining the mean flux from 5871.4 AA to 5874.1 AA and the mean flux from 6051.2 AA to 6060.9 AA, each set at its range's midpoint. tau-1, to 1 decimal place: -1.2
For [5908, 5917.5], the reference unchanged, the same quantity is -1.3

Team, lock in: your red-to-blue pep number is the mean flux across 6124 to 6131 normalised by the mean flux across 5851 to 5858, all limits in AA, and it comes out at 1.015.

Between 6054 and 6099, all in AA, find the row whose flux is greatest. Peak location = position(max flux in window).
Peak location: 6071.41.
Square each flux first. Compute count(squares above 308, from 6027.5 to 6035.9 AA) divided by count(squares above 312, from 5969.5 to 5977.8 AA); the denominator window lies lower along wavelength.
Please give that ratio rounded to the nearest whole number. 1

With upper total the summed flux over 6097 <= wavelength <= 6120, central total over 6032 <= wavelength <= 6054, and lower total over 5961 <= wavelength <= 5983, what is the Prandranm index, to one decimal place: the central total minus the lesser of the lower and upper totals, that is -6.1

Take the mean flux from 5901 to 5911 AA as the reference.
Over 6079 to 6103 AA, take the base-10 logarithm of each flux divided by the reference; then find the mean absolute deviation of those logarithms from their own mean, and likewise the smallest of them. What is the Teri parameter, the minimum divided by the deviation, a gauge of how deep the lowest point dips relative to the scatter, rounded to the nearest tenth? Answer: -4.9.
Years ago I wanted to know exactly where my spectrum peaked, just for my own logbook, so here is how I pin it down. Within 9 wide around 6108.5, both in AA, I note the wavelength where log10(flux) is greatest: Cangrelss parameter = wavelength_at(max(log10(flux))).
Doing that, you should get 6109.27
